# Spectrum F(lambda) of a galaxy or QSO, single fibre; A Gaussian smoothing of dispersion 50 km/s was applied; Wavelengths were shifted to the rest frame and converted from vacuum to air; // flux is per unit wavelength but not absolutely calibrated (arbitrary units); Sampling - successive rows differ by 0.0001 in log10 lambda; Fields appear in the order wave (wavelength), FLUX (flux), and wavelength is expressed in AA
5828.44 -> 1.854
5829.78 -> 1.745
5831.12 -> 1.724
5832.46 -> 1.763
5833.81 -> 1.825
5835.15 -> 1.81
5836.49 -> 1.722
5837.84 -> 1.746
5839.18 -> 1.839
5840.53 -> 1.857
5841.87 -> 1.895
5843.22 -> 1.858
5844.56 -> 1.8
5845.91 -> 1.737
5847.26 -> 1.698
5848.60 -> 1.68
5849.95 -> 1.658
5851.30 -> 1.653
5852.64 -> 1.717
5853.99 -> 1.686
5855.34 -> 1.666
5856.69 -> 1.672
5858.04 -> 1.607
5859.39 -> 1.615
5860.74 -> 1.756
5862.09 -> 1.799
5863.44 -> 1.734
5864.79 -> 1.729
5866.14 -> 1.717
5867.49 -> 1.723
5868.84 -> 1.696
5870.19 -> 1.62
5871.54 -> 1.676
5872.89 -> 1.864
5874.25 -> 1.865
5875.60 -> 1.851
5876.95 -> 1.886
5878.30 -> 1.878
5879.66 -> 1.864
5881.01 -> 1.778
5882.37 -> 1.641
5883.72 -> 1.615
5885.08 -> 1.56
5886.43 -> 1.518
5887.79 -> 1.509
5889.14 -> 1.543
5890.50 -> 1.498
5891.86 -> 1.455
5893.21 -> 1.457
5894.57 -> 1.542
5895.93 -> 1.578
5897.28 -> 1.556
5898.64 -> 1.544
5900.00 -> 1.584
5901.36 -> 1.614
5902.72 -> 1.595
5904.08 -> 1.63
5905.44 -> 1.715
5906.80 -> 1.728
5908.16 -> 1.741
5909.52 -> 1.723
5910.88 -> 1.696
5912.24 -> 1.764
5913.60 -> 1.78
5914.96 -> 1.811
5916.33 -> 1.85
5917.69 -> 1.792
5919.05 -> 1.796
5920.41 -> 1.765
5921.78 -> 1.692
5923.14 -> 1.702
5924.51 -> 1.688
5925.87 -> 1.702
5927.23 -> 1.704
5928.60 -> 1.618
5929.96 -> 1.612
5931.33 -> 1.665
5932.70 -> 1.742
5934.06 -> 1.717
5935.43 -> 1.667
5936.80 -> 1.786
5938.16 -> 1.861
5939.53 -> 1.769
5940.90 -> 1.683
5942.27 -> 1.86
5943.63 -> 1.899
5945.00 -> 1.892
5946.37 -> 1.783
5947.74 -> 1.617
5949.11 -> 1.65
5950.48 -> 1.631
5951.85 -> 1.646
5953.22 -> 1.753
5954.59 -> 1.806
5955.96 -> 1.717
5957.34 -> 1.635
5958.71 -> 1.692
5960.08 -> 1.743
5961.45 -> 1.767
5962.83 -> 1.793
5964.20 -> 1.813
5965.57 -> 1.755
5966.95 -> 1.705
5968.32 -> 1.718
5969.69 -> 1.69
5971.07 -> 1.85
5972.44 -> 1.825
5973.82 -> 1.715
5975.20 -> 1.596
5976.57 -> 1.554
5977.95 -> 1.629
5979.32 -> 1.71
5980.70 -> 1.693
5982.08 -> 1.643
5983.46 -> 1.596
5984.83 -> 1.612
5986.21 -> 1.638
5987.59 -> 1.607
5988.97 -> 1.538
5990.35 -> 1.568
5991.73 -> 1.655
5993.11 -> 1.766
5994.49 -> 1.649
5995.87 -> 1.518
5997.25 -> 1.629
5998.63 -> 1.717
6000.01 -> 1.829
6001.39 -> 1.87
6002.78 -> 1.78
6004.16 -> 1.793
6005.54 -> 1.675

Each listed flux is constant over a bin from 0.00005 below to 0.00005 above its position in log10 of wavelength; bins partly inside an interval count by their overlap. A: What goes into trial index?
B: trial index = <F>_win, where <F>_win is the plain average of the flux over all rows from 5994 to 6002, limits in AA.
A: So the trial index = 1.70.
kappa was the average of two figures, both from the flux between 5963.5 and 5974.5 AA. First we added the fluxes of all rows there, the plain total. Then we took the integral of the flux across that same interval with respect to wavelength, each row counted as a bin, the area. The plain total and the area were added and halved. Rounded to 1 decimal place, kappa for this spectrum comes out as 16.7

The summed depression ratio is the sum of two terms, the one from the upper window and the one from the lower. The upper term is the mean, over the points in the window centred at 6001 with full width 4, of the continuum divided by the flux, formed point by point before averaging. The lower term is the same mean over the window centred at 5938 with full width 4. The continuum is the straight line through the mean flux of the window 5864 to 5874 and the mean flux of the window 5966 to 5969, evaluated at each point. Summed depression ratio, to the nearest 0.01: 1.89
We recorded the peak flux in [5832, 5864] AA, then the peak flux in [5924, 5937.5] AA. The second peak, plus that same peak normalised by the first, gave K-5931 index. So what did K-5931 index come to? 2.73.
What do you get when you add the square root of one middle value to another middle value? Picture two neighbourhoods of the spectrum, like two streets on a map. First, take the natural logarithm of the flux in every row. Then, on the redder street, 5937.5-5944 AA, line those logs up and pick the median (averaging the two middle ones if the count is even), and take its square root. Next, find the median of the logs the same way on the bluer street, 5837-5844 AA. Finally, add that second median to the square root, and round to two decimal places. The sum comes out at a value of 1.41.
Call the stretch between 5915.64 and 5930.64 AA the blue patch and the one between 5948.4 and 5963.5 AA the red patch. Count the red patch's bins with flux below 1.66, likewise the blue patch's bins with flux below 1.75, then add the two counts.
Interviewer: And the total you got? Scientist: 11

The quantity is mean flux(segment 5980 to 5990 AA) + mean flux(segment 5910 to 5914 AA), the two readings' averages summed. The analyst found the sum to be 3.36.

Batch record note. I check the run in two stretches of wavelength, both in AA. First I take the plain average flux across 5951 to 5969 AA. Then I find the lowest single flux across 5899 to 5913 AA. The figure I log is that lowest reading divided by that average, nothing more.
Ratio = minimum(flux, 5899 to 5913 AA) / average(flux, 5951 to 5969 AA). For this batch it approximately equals 0.91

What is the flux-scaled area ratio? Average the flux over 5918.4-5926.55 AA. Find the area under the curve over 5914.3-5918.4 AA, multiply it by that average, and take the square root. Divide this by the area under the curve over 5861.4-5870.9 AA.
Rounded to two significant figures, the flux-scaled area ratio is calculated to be 0.22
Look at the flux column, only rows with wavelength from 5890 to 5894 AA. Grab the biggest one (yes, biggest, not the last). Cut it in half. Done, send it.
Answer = 0.75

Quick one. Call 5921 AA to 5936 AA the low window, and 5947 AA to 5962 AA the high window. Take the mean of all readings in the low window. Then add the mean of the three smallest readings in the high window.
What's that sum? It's 3.310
